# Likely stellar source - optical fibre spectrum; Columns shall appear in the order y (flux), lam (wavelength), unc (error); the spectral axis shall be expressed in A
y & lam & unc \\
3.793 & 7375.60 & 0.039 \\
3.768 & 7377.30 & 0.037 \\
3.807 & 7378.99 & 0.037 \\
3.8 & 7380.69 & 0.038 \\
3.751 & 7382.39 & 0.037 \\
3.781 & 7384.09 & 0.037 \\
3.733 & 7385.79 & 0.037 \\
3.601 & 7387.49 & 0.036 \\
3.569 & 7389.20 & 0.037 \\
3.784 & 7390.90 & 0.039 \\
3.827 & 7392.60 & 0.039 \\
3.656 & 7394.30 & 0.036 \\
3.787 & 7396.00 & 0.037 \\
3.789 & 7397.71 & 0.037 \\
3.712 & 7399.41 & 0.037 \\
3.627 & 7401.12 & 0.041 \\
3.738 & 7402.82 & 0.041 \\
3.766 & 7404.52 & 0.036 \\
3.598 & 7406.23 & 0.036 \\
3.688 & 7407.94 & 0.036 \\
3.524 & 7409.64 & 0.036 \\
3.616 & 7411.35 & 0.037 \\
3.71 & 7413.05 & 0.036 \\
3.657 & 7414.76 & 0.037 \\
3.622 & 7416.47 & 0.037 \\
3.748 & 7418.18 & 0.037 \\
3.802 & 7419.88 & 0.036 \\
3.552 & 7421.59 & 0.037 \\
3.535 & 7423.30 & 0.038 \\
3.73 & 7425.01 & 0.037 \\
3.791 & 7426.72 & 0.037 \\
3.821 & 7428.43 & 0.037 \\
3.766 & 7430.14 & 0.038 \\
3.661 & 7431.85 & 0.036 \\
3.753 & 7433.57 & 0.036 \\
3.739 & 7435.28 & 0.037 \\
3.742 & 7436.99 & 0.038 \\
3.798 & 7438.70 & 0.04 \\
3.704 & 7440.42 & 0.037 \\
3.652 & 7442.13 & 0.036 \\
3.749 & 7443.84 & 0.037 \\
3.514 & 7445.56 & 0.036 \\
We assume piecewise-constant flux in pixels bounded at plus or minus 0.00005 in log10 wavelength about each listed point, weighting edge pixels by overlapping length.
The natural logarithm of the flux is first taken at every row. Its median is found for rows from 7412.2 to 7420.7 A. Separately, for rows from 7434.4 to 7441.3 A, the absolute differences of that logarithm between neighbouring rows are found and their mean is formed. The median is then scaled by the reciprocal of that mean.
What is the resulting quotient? 97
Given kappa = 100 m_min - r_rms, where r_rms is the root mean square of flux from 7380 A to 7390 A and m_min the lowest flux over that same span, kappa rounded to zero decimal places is 353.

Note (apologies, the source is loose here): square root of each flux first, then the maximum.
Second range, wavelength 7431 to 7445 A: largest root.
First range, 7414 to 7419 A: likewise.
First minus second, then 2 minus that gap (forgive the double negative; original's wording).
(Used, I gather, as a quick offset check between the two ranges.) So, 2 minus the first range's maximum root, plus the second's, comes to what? 2.01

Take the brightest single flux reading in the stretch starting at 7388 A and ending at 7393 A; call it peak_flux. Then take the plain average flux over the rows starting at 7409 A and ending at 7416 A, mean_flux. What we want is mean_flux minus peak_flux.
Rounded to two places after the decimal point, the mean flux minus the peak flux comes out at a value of -0.20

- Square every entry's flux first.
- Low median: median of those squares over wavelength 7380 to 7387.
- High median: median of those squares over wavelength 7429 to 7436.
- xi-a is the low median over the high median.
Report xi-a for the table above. 1.01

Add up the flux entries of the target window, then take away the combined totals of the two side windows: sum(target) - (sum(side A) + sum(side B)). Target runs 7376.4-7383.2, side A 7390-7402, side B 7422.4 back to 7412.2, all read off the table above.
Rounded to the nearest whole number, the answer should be -33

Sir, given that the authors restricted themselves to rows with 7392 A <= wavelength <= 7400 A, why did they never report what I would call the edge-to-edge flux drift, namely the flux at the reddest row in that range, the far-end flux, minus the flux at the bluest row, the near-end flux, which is -0.115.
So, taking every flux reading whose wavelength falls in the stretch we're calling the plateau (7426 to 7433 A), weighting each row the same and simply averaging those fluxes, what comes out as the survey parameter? 3.76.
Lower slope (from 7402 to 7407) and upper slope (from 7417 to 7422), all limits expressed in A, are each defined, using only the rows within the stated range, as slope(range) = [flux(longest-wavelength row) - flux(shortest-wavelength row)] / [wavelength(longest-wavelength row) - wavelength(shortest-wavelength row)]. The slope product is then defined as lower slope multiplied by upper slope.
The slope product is 0.0024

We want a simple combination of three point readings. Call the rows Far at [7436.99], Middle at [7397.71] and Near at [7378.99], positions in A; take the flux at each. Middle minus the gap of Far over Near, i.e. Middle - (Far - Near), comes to 3.85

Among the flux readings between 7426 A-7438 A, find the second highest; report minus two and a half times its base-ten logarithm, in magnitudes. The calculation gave -1.45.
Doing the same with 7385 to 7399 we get -1.45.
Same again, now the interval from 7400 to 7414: -1.43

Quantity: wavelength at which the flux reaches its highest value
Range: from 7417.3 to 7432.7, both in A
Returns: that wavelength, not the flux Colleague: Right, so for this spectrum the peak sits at 7428.43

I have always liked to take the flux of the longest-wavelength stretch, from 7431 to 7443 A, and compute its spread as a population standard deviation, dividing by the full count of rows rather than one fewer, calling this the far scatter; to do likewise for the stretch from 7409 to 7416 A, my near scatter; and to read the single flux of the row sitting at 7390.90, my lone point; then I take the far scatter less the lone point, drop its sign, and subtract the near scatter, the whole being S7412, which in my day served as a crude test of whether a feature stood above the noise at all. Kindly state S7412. 3.668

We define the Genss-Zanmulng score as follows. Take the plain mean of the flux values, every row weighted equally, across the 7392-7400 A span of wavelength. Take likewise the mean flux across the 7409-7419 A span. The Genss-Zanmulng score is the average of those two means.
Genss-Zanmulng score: 3.70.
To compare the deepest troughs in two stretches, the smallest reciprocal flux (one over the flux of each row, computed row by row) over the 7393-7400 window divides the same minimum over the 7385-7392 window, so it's 1.00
